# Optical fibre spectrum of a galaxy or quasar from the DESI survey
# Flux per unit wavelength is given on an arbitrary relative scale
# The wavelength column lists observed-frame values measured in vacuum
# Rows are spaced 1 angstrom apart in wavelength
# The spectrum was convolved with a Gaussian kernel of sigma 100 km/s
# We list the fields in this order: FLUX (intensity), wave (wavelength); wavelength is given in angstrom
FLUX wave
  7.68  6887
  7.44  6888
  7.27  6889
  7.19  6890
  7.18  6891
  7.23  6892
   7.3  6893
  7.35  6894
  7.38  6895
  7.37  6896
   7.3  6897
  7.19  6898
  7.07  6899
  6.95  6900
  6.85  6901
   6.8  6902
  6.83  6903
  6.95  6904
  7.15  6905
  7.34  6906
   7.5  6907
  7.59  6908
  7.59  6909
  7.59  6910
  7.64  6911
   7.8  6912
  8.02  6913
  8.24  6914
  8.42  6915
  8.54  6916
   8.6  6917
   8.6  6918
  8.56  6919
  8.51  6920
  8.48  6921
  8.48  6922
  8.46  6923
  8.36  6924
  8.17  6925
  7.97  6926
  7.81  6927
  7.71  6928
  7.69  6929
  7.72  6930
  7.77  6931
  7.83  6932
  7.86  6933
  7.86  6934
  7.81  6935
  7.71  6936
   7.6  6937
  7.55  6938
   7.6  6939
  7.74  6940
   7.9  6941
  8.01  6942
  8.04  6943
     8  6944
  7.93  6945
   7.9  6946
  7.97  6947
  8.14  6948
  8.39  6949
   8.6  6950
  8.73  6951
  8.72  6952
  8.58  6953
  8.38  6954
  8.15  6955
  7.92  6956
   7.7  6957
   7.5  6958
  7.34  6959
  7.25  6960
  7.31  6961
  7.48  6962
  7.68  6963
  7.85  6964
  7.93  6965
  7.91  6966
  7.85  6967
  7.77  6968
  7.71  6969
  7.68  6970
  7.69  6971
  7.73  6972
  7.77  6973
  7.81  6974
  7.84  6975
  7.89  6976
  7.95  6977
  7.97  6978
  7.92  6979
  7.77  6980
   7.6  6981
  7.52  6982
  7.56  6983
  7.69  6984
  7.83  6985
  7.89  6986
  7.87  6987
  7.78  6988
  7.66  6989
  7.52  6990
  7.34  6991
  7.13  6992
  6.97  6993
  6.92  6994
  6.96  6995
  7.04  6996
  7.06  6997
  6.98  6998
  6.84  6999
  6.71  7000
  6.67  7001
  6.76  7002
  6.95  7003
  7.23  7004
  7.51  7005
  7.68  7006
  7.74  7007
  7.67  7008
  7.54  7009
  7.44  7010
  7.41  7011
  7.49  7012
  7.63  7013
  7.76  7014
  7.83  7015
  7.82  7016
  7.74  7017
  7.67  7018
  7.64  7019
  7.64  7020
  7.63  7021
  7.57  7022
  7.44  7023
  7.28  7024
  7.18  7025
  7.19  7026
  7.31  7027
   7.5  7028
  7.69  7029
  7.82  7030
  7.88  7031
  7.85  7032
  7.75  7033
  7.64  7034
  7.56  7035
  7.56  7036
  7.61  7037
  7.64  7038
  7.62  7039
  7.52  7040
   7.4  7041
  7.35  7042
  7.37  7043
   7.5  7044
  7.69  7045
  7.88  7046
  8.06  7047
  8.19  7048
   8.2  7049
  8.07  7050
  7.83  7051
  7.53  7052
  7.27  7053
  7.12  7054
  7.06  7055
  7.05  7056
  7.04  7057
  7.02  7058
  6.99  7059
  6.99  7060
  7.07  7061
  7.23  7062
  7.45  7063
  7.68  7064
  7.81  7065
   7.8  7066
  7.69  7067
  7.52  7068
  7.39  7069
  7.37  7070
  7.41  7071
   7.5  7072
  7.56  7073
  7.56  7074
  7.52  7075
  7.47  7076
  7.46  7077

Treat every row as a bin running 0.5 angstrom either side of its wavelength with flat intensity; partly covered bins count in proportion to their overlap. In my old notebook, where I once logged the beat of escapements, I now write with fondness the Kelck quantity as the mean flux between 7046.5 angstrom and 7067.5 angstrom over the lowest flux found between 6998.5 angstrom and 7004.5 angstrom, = 1.12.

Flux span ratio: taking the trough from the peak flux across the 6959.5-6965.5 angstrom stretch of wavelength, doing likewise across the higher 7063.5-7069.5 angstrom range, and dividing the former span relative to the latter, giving 1.6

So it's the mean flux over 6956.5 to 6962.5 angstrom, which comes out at 7.43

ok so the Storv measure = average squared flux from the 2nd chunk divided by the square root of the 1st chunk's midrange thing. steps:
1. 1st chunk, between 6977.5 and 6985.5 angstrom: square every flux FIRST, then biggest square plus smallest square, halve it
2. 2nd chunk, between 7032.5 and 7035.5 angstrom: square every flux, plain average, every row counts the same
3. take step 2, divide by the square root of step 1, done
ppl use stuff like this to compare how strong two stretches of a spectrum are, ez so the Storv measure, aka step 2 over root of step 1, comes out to 7.6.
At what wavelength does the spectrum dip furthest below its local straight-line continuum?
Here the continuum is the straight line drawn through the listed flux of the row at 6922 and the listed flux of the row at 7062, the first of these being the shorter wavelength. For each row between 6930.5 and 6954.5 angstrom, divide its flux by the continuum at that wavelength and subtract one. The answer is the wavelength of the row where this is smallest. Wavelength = 6938 angstrom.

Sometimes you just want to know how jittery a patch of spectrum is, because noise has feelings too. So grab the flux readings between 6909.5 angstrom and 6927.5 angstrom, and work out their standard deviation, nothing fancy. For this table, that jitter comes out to 0.34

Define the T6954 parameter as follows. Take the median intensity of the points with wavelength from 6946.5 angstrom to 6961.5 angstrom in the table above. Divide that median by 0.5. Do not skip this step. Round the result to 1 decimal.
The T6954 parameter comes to 16.3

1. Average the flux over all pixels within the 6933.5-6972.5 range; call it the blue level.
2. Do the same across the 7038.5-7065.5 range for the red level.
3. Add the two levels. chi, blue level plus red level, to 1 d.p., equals 15.4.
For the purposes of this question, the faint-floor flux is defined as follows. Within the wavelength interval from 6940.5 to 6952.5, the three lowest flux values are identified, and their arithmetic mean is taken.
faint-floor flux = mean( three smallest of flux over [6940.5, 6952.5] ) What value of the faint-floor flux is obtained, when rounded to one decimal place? 7.9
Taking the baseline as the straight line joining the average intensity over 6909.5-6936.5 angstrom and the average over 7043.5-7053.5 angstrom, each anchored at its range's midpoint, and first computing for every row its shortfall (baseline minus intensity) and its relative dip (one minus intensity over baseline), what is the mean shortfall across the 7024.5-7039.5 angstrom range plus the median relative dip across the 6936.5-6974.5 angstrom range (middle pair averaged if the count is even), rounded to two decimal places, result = 0.29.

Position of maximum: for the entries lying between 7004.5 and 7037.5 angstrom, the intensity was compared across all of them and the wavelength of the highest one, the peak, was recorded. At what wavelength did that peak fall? 7031 angstrom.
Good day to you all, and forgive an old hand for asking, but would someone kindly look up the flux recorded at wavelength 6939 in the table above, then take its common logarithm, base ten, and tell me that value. 0.881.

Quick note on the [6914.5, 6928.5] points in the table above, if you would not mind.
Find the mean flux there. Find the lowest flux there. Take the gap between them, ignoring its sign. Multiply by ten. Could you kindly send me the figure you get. 6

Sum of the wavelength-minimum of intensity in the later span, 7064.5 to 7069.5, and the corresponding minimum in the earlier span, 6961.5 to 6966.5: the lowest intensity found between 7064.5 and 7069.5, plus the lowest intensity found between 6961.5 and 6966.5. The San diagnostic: 14.87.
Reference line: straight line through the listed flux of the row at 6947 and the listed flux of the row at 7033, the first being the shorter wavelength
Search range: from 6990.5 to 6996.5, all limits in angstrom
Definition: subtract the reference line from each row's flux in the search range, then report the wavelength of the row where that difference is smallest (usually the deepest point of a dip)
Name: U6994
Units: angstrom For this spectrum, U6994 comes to 6994 angstrom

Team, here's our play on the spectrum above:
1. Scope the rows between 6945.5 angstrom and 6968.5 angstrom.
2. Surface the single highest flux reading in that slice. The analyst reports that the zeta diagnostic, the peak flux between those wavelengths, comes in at 8.73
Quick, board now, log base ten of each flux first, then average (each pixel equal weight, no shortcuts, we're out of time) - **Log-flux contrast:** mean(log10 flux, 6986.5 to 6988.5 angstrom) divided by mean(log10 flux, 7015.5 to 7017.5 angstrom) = 1.00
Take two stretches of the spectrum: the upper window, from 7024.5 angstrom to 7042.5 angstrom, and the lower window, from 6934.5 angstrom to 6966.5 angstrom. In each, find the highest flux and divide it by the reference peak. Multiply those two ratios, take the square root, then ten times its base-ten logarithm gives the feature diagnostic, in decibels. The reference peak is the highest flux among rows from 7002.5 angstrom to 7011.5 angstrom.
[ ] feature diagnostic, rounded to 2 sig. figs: 0.30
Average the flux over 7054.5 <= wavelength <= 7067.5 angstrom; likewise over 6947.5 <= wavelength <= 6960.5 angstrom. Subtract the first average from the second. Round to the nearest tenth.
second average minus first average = 0.8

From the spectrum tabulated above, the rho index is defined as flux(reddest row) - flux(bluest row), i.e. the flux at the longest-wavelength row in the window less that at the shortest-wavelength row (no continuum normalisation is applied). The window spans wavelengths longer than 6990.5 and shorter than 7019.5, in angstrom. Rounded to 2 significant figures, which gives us 0.30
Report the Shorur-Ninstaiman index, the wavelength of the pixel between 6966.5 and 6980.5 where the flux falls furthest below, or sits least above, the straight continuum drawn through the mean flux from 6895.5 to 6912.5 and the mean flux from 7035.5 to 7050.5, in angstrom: 6970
